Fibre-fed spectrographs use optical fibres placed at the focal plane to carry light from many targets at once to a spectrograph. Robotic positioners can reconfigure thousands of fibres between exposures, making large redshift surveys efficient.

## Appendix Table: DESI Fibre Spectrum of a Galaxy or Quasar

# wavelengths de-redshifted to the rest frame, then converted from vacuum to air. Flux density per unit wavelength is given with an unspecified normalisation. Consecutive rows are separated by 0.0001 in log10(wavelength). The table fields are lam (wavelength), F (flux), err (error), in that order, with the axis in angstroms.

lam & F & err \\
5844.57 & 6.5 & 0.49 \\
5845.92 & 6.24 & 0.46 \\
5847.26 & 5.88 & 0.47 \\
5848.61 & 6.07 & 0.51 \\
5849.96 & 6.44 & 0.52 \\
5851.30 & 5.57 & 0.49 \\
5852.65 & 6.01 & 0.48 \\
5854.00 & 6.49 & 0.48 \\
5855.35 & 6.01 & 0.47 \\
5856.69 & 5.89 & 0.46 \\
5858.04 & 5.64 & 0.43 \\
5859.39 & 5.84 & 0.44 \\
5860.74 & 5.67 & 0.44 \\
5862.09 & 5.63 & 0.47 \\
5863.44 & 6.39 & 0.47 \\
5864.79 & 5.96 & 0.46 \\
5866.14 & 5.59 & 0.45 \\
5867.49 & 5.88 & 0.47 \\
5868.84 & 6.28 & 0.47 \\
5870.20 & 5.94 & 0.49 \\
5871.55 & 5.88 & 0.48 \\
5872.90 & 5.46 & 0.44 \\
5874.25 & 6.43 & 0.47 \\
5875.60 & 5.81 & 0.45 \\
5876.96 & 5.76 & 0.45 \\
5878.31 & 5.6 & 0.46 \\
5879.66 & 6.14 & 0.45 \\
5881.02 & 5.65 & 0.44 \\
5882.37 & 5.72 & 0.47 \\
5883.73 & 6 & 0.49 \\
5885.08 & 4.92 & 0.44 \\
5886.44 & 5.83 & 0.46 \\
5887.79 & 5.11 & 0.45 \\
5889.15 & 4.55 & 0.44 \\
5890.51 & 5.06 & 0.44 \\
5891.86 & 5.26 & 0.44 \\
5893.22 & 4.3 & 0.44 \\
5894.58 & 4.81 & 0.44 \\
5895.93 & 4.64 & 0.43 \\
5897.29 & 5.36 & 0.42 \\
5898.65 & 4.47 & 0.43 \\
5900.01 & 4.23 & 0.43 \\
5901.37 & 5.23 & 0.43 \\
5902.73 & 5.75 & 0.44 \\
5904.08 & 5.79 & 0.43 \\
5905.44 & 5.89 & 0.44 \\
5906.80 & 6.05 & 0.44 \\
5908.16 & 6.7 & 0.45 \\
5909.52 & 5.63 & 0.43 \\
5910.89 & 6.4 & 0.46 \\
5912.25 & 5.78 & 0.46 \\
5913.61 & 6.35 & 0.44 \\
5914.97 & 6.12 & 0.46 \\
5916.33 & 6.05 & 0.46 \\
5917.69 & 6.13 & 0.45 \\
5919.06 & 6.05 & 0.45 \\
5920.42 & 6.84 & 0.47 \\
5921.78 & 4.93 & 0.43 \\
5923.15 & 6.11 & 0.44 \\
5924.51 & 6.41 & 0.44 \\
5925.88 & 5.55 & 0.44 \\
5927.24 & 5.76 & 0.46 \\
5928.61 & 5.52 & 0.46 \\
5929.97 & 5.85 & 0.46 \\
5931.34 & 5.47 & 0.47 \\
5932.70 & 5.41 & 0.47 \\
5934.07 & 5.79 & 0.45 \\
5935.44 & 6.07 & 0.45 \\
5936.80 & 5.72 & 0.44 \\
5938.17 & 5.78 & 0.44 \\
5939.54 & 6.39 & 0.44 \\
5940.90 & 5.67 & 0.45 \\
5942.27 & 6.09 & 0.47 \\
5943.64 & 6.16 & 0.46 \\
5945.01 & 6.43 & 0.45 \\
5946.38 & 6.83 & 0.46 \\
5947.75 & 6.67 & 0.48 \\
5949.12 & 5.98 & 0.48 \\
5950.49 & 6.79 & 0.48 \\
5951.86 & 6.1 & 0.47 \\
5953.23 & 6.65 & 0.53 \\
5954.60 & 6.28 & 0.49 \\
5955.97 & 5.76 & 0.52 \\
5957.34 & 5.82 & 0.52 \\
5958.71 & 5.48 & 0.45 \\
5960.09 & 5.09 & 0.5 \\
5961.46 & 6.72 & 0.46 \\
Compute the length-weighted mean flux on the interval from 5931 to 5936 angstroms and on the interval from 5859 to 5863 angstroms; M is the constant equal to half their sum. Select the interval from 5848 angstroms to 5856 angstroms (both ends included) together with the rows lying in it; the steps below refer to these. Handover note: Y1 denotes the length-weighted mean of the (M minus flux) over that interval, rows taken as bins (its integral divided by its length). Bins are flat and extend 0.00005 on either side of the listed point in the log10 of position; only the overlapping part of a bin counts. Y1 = -0.38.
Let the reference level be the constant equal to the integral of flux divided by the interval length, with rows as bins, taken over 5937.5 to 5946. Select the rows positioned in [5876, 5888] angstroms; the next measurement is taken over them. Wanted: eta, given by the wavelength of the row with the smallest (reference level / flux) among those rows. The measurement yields 5879.66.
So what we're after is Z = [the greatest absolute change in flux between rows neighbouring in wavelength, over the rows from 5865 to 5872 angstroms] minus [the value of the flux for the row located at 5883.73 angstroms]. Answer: -5.6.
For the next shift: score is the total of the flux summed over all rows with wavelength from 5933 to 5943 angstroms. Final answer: 41.5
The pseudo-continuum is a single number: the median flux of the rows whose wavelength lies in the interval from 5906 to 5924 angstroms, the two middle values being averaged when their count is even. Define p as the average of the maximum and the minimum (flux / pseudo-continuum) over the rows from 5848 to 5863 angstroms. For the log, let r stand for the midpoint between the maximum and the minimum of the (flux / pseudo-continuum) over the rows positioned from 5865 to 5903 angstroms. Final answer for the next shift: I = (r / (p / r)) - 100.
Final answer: -99.2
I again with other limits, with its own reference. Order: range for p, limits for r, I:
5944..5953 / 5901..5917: -99.1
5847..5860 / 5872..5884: -99.0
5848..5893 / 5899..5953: -99.1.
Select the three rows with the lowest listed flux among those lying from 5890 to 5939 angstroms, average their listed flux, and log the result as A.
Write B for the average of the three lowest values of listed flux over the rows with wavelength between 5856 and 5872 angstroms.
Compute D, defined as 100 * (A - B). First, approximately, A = 4.33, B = 5.6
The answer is -129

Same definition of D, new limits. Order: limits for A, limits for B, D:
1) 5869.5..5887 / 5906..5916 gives -49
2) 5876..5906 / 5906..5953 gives -94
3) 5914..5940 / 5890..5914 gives 94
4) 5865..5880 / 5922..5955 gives 8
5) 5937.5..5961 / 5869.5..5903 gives 108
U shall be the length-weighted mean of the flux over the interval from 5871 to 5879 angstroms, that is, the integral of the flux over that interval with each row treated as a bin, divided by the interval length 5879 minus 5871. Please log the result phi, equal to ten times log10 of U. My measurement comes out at 7.66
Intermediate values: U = 5.83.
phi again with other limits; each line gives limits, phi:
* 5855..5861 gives 7.64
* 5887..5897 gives 6.86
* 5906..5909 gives 8.01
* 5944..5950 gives 8.11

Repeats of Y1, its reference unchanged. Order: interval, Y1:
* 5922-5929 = -0.11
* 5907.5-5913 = -0.41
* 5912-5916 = -0.40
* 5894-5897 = 0.91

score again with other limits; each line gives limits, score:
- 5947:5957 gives 44.2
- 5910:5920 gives 42.9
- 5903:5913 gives 42.2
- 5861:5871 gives 41.7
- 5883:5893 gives 36.7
